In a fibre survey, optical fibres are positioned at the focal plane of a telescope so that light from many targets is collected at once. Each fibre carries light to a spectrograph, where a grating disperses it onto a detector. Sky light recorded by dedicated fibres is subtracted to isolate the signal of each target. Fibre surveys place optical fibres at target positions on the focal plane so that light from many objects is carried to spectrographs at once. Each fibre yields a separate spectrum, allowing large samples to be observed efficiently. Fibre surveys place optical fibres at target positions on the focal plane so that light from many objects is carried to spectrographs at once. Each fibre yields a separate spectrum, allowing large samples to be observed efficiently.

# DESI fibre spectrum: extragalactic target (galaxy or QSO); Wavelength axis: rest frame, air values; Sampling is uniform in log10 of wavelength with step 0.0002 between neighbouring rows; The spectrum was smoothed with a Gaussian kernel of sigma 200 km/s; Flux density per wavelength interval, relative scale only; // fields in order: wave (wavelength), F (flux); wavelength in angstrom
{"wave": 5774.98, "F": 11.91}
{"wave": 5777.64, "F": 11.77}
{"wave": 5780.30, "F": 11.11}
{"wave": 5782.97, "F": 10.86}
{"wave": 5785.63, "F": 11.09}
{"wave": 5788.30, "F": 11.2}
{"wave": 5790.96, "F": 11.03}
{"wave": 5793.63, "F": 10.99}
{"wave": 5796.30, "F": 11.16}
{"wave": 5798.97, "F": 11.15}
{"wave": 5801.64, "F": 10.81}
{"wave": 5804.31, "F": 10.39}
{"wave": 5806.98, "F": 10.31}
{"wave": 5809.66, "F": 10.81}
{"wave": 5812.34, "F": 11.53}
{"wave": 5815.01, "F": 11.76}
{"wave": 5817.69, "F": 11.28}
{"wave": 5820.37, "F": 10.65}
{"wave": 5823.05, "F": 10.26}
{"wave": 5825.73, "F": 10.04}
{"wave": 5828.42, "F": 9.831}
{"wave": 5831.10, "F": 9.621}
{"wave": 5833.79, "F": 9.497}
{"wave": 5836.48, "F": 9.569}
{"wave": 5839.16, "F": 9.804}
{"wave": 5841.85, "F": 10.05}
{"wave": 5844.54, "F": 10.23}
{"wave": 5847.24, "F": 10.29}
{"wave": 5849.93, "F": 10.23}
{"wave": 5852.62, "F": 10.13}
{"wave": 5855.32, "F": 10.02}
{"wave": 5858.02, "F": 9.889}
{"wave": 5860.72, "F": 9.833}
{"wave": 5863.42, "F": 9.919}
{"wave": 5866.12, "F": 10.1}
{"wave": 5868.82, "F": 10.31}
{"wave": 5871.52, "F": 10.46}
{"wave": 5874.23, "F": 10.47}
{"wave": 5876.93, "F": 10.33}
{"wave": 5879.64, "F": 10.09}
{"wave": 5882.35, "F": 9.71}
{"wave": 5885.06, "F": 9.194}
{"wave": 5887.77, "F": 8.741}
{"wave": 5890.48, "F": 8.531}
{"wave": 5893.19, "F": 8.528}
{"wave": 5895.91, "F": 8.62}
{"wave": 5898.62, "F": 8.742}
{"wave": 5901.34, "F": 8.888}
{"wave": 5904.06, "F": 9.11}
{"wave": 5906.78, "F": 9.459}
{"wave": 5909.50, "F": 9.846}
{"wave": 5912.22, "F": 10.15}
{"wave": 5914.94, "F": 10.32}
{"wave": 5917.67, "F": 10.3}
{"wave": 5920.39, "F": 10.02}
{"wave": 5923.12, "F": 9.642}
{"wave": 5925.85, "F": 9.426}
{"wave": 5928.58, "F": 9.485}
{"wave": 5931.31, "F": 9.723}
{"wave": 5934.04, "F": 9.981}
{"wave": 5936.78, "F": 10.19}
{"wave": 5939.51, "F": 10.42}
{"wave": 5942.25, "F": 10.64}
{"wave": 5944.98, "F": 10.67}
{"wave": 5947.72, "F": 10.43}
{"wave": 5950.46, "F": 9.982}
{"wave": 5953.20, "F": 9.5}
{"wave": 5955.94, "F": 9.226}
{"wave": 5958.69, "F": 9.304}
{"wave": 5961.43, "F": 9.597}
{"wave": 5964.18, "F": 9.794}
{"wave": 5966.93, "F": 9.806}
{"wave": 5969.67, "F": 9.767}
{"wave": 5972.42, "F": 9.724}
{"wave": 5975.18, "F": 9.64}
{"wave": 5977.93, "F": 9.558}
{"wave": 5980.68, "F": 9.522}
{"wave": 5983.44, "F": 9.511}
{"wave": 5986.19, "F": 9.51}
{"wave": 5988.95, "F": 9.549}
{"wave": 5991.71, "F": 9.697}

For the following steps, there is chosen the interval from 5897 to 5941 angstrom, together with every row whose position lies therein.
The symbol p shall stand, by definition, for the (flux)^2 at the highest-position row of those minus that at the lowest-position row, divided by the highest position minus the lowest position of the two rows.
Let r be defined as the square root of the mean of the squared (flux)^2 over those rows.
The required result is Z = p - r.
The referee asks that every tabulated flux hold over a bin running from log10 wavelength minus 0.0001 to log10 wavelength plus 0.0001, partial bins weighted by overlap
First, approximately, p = 0.79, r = 95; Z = -95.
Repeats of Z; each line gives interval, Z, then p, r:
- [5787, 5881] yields -109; -0.26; 109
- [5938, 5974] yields -99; -0.43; 99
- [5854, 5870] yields -100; 0.44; 100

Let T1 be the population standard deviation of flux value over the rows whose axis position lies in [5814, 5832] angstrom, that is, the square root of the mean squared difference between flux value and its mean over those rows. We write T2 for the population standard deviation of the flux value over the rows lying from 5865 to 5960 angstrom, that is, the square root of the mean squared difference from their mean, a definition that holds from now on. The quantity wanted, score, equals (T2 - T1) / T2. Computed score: -0.1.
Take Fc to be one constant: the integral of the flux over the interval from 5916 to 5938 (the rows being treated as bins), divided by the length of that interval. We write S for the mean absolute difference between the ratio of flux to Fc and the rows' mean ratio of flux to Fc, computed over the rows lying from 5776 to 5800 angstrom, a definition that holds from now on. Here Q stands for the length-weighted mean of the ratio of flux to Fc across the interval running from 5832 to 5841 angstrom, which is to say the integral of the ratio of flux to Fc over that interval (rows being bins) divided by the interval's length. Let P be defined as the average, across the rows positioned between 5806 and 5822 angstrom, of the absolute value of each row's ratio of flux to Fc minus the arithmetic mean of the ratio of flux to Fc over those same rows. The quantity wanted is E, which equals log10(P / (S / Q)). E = 0.5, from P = 0.047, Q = 0.980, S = 0.015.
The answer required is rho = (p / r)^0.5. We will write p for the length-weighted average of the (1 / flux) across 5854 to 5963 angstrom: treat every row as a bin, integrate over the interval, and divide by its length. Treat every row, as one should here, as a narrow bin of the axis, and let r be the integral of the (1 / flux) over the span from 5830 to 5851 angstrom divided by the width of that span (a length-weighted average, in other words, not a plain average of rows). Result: 1.01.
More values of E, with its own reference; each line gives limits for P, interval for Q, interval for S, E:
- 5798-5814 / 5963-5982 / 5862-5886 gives 0.0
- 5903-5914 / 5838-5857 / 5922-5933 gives 0.5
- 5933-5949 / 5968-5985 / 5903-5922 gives -0.3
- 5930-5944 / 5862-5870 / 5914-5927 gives -0.1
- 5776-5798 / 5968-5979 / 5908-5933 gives -0.2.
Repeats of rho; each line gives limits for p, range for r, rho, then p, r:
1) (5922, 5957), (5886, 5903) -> 0.94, 0.1007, 0.115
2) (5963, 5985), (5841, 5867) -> 1.02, 0.1035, 0.099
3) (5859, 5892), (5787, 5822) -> 1.06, 0.1025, 0.091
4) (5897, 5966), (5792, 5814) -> 1.06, 0.1024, 0.092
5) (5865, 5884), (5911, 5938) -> 0.99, 0.0982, 0.101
